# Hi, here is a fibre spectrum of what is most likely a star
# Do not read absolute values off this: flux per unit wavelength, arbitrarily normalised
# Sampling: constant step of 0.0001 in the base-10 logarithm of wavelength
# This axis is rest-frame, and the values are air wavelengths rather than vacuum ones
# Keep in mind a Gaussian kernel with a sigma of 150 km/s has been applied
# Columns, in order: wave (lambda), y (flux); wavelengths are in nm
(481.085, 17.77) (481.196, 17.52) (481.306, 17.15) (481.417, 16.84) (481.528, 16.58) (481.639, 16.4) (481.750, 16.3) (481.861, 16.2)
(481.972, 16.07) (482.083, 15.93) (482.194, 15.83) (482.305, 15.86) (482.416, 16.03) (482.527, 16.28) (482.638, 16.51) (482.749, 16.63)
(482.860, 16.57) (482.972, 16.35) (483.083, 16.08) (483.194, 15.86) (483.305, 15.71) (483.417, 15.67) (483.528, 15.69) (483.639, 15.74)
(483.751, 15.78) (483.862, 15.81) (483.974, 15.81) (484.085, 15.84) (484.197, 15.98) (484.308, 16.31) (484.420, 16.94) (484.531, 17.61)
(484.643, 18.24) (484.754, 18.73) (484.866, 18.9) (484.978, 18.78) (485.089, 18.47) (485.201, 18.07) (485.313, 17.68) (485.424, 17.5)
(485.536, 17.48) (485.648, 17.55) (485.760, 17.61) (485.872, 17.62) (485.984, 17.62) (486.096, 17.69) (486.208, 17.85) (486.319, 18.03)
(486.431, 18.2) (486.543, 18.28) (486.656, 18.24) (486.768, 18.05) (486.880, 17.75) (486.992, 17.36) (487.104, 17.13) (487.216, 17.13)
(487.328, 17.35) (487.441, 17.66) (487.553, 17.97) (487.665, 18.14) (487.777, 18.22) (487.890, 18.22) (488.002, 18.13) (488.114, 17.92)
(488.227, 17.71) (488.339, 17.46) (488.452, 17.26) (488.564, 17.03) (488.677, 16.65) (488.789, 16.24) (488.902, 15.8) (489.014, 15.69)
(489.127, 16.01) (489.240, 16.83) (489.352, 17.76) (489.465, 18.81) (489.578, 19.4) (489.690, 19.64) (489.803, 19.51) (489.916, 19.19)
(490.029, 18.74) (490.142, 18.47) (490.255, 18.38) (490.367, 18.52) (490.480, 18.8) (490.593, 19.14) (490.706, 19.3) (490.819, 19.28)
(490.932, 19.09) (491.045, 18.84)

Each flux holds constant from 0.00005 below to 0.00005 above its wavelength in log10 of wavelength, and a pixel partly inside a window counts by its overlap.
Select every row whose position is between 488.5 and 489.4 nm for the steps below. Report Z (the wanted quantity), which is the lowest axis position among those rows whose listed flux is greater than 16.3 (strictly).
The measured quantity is 488.564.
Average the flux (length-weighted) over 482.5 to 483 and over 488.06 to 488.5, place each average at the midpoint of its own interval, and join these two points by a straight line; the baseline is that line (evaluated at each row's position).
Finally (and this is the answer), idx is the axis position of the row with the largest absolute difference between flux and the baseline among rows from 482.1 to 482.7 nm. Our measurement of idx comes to 482.194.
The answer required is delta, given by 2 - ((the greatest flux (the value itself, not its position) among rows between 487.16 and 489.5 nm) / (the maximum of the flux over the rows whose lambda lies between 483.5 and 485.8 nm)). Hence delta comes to 1.00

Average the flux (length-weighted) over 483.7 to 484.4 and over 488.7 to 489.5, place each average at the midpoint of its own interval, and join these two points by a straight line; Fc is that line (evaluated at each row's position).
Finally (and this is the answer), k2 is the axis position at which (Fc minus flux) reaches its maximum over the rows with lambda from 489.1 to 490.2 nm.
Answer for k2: 489.127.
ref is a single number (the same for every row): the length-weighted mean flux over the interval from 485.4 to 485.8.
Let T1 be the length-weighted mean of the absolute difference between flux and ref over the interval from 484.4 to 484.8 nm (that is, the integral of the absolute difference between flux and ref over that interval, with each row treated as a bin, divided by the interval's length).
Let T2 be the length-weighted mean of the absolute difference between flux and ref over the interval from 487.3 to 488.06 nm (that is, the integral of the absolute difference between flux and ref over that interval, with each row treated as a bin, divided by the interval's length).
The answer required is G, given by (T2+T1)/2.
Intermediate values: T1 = 0.7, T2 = 0.5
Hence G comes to 0.58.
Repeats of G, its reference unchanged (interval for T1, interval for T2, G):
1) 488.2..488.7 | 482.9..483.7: 0.98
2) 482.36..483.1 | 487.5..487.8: 0.87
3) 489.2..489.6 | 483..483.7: 1.33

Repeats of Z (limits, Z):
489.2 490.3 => 489.240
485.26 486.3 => 485.313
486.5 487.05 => 486.543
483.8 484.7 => 484.308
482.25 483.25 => 482.638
